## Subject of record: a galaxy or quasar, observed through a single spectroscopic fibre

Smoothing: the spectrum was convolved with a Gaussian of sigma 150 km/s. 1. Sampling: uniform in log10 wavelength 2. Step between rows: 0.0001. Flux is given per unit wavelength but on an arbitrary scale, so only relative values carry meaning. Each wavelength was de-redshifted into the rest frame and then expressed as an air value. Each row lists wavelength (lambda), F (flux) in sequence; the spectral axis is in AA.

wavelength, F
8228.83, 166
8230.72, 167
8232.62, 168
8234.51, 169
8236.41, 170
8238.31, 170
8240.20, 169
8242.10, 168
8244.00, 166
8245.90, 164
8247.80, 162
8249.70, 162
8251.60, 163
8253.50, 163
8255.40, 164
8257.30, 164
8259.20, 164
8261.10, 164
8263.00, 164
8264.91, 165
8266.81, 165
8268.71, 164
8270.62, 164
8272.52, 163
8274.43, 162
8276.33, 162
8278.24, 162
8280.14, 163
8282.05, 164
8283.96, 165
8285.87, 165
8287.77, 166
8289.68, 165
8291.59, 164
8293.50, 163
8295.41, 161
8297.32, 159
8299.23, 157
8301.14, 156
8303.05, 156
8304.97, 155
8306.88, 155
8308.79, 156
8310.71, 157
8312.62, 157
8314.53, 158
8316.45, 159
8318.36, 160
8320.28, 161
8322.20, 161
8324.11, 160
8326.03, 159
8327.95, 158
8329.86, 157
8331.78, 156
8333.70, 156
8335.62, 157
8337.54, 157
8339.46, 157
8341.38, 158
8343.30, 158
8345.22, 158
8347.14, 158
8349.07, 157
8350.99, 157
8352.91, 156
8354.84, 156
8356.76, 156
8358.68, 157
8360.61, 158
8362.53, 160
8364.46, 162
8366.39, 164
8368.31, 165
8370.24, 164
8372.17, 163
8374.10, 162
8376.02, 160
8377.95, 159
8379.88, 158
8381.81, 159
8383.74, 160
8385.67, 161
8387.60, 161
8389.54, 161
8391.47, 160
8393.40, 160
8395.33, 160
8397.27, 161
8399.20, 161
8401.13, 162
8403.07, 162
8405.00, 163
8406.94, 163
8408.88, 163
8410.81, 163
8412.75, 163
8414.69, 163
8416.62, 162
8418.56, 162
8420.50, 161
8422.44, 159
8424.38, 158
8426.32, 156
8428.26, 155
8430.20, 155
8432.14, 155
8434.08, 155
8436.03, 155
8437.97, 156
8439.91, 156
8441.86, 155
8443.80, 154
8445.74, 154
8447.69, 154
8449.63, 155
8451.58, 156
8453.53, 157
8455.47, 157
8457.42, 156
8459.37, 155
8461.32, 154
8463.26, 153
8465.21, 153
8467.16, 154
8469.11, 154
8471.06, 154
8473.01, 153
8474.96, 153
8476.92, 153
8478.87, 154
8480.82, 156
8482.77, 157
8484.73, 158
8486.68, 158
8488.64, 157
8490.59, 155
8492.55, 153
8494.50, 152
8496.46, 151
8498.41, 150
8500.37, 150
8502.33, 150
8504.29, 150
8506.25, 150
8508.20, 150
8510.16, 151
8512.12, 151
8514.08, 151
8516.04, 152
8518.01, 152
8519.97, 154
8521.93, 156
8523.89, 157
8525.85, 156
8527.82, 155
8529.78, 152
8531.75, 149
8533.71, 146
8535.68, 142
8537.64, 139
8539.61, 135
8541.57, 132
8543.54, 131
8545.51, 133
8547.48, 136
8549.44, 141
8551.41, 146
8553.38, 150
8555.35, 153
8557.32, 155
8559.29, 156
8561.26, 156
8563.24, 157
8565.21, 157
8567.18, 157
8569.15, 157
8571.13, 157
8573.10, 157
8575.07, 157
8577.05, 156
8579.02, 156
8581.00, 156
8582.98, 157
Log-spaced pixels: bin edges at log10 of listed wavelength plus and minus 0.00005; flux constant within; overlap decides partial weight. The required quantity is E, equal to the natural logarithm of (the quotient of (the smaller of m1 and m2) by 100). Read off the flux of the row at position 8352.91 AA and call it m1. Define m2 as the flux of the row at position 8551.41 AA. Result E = 0.378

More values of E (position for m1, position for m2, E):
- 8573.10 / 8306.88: 0.438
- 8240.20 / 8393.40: 0.470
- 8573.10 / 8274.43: 0.451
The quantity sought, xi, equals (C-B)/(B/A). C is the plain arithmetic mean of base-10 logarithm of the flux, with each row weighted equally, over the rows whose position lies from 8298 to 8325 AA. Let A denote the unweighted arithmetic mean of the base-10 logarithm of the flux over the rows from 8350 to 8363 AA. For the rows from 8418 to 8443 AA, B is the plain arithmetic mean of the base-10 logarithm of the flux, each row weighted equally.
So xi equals 0.003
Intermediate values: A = 2.20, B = 2.195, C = 2.20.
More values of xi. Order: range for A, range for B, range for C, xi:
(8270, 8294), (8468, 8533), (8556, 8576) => 0.010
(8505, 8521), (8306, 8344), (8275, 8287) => 0.015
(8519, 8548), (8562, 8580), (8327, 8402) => 0.007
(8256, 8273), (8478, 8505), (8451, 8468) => 0.004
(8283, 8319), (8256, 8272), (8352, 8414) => -0.009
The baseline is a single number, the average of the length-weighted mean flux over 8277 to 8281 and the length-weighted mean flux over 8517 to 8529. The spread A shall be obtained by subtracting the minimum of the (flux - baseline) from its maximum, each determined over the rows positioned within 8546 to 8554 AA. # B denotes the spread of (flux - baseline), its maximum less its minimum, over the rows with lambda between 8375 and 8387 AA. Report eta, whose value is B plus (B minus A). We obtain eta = -8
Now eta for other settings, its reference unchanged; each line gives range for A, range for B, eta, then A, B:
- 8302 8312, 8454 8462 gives 4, 2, 3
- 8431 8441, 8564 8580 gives 1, 1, 1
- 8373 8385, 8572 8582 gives -2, 4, 1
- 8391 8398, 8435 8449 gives 3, 1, 2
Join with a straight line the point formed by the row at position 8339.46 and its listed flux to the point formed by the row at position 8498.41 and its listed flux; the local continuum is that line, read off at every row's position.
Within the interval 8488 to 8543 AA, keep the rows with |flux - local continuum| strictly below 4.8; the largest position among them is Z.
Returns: 8533.71 AA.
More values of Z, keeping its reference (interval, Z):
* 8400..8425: 8424.38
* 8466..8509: 8508.20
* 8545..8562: 8553.38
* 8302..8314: 8312.62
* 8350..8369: 8362.53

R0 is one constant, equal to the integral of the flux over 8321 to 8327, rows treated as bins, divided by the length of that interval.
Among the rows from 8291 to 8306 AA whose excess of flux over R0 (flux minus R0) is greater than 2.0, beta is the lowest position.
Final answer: 8291.59 AA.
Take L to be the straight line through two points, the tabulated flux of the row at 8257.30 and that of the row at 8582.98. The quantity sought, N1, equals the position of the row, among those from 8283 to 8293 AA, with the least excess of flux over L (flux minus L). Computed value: 8291.59 AA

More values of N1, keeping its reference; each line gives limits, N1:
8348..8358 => 8352.91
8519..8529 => 8519.97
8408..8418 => 8416.62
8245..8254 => 8247.80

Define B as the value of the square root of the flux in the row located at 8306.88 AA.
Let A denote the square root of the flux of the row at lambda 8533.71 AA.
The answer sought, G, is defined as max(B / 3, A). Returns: 12.1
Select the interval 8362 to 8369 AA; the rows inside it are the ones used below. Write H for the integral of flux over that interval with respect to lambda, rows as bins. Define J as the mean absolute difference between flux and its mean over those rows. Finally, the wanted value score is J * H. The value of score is 1994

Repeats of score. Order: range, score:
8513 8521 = 1065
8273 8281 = 487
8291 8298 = 1981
